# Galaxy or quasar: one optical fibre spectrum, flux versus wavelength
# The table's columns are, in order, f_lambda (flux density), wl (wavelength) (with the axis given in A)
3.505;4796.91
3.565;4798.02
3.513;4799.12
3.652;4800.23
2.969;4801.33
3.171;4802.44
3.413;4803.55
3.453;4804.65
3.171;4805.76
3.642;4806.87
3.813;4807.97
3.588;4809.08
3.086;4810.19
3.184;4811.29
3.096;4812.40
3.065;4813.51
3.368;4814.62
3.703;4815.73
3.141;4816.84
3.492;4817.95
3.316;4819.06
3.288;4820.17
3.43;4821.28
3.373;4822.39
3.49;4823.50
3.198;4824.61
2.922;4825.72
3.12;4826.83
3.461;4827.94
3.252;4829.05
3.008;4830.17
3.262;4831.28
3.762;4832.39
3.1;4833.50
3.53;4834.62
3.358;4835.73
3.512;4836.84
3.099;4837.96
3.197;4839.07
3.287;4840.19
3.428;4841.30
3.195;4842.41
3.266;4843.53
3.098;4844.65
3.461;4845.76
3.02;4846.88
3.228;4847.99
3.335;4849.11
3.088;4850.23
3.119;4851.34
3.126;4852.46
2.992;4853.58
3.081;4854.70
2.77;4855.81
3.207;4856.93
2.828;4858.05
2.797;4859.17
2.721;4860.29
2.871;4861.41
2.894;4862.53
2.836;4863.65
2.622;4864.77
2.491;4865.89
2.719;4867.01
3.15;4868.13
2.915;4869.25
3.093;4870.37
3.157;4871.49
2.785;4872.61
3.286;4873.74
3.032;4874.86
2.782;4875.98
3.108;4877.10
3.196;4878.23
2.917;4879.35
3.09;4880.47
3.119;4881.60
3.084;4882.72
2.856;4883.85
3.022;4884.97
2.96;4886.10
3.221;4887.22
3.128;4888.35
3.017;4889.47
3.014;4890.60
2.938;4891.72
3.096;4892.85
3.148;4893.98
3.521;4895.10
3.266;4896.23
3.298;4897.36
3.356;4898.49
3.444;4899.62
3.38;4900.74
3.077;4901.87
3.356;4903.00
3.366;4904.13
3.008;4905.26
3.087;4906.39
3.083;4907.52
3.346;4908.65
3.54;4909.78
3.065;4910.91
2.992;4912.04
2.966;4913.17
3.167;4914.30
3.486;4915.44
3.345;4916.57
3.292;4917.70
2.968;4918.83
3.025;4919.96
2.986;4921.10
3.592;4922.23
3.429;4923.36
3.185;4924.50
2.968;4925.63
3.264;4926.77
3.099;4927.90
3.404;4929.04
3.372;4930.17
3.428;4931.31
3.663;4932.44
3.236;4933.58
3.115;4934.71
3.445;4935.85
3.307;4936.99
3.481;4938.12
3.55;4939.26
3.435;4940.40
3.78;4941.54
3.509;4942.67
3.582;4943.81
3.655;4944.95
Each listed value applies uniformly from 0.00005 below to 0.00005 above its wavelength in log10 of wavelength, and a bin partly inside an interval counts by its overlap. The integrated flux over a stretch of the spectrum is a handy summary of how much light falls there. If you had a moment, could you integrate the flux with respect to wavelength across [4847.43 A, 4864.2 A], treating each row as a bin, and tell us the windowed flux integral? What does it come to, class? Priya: 50.2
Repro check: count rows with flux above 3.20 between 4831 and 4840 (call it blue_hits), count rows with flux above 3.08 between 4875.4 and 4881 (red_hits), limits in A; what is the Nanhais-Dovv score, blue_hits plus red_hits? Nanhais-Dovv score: 8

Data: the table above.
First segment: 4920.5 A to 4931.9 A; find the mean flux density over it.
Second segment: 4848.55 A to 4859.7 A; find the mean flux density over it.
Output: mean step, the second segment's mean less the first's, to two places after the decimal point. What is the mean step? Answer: -0.24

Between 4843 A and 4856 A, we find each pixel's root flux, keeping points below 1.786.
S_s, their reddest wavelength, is 4855.81 A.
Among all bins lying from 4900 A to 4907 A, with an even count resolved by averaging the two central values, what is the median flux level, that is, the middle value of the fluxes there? 3.22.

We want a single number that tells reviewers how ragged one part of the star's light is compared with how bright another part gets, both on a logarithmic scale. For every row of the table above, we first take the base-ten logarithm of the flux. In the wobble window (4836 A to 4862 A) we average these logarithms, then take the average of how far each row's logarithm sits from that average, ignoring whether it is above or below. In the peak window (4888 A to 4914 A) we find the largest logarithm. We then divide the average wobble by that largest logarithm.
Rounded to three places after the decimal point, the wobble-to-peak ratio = 0.043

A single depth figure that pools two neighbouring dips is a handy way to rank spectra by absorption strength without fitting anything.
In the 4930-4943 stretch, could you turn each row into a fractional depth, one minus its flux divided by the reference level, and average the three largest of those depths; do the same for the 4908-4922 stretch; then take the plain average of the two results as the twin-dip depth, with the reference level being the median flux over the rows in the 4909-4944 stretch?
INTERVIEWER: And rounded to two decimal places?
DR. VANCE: 0.07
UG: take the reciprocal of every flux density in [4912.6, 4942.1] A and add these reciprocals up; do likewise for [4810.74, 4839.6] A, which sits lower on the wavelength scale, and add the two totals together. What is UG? 15.8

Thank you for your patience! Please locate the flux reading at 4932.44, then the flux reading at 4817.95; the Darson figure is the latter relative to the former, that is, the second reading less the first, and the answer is -0.17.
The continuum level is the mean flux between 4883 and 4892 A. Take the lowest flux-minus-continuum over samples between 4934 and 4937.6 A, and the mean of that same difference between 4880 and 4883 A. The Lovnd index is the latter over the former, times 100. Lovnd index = 82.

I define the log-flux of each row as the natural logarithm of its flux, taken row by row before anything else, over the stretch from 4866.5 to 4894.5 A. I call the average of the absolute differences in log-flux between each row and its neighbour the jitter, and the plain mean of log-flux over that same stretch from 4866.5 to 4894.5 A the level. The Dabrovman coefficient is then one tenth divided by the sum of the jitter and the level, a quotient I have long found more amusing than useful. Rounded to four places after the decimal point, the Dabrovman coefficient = 0.0855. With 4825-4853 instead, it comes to 0.0800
